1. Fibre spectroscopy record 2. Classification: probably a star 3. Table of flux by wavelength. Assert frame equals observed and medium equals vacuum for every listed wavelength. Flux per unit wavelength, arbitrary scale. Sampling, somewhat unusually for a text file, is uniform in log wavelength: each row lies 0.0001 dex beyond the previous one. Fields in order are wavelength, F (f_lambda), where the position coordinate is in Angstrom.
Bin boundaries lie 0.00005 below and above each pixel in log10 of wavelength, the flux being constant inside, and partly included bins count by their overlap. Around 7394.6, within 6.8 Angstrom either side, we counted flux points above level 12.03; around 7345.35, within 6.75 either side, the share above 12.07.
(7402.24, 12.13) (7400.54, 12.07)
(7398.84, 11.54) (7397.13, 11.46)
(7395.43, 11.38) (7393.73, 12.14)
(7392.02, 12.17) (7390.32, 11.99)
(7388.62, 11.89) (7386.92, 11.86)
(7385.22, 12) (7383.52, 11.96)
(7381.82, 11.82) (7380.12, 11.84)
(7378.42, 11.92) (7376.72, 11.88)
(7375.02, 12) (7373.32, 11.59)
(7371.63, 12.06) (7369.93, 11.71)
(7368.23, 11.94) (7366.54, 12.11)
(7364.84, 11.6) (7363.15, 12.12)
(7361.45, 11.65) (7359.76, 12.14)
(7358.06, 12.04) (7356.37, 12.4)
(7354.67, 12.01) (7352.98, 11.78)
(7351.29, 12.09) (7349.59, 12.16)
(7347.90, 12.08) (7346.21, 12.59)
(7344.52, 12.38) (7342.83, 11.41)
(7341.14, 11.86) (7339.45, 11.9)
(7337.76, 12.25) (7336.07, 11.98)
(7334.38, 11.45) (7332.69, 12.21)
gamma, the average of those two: 1.8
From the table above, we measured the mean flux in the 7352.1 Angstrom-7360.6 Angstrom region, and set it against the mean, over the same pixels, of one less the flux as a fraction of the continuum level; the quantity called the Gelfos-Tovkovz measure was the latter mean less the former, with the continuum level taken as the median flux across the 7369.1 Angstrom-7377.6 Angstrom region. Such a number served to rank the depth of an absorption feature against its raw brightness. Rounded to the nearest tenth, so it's -12.1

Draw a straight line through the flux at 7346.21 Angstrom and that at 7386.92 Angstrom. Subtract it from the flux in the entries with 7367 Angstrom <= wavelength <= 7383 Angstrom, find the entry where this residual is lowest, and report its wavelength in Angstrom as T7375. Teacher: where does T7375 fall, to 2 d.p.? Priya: 7373.32 Angstrom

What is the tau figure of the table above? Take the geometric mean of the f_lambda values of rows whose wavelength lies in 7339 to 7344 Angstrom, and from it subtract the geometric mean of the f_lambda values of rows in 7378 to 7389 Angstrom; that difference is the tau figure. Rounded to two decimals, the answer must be -0.18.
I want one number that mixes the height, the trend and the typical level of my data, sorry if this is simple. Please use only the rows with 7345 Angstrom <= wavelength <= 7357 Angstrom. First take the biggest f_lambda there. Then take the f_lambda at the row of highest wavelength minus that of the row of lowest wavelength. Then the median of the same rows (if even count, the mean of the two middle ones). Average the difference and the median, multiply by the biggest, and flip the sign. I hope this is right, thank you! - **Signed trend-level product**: -74.9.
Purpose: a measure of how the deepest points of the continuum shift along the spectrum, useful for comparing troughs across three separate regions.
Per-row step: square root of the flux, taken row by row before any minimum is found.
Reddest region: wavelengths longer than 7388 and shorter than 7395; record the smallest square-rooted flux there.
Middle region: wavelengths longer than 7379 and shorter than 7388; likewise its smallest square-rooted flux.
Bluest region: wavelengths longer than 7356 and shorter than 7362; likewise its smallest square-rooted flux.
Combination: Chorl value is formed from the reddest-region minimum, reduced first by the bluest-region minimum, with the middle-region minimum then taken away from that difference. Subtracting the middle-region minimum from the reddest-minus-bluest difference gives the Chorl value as -3.40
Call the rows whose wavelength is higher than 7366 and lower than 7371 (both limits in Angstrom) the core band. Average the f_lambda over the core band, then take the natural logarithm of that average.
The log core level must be 2.48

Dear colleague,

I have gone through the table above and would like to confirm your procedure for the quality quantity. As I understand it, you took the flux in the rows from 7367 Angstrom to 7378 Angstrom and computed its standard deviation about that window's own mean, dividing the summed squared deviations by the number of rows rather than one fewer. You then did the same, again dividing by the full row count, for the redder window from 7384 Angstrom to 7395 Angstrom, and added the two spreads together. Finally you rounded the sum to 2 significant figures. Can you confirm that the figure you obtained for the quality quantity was 0.28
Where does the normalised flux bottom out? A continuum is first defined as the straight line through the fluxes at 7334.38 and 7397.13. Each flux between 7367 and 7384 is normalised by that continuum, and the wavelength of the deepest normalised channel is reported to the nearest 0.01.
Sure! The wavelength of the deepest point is 7373.32 Angstrom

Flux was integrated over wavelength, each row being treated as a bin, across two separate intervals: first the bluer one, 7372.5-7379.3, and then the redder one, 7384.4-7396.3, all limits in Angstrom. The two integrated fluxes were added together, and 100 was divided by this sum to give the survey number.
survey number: 0.45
